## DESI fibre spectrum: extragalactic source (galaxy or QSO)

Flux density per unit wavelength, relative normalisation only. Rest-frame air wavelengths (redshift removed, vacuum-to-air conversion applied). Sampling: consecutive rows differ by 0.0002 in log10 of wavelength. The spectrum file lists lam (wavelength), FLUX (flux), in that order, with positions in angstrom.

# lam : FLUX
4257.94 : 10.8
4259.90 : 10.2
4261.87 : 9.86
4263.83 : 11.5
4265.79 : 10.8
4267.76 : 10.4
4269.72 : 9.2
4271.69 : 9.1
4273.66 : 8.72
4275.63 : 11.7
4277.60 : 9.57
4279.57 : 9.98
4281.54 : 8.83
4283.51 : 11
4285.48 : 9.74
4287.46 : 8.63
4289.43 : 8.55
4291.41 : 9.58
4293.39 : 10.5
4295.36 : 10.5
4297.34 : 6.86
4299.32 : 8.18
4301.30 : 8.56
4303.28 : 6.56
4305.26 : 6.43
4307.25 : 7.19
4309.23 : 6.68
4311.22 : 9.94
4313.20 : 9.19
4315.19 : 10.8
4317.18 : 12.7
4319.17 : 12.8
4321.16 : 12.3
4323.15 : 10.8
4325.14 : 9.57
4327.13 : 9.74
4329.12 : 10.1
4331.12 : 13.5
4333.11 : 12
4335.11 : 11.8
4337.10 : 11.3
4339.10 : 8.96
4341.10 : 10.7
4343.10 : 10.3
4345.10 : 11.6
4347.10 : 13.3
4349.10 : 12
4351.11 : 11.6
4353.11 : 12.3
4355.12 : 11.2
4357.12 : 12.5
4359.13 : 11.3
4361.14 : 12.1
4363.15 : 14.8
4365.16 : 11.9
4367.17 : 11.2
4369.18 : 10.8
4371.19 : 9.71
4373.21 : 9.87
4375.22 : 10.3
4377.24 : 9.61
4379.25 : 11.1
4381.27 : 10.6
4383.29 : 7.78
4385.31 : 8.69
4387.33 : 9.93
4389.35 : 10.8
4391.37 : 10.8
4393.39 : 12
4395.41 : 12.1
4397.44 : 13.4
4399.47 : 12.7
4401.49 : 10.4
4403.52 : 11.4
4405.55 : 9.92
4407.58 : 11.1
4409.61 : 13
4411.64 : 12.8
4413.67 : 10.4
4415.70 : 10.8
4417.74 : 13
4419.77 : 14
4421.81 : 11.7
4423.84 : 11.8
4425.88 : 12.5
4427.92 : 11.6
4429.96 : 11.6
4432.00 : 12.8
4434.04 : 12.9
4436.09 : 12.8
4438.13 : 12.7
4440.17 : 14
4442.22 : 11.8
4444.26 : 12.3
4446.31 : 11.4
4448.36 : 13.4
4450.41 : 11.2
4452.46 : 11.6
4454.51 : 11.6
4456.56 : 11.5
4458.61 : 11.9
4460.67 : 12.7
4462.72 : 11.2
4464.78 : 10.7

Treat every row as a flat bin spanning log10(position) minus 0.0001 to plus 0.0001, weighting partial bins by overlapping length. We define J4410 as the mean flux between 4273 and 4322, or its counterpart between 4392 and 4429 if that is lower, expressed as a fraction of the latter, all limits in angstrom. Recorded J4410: 0.79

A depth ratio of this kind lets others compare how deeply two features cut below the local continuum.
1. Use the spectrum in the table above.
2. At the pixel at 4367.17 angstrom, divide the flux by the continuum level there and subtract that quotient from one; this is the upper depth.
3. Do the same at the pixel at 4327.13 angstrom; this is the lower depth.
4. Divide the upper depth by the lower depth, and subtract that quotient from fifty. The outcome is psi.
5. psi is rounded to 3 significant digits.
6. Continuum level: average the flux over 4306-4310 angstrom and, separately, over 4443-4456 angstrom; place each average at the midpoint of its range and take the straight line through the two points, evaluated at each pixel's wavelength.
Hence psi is 49.1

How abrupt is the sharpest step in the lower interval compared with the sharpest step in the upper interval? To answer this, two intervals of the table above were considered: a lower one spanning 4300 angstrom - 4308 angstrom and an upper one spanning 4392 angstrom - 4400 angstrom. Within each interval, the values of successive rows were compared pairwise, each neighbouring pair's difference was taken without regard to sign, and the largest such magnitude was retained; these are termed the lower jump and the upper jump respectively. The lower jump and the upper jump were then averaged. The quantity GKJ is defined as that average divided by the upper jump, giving 1.27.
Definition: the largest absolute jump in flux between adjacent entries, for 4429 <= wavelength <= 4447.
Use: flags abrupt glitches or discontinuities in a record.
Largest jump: 2.2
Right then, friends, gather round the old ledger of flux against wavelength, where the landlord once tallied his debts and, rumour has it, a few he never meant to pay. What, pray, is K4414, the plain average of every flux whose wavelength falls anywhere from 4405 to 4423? 11.9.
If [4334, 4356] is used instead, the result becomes 11.4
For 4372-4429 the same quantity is 11.2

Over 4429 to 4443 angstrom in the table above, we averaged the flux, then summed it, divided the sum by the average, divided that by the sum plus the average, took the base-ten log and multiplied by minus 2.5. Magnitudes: 2.90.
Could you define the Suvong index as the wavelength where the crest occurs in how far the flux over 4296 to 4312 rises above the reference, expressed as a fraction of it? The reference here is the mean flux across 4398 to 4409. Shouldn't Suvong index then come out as 4311.22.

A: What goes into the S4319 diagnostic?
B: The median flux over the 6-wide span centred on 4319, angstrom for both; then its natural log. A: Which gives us 2.54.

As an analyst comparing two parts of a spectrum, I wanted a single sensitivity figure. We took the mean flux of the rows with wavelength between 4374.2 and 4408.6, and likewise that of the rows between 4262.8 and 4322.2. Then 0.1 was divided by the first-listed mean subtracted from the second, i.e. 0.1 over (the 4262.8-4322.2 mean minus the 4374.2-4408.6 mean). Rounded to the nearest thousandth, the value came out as -0.084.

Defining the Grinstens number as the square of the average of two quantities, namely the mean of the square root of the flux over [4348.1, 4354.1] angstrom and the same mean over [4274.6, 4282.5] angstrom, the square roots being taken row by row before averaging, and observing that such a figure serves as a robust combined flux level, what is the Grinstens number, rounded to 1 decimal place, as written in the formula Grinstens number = 11.0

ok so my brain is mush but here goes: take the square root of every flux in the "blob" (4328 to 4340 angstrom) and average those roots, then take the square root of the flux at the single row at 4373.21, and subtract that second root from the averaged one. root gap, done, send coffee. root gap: 0.21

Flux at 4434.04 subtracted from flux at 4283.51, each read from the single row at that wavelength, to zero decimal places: -2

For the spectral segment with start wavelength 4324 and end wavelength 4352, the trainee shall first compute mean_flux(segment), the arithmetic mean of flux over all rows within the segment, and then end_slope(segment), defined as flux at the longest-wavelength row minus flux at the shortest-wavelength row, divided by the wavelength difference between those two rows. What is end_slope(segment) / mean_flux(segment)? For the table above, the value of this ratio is 0.007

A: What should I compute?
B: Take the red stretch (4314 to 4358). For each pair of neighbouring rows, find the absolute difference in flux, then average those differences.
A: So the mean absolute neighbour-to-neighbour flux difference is 1.13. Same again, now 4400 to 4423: 1.41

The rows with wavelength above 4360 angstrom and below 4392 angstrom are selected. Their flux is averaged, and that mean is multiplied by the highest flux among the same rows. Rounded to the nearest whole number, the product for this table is 157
